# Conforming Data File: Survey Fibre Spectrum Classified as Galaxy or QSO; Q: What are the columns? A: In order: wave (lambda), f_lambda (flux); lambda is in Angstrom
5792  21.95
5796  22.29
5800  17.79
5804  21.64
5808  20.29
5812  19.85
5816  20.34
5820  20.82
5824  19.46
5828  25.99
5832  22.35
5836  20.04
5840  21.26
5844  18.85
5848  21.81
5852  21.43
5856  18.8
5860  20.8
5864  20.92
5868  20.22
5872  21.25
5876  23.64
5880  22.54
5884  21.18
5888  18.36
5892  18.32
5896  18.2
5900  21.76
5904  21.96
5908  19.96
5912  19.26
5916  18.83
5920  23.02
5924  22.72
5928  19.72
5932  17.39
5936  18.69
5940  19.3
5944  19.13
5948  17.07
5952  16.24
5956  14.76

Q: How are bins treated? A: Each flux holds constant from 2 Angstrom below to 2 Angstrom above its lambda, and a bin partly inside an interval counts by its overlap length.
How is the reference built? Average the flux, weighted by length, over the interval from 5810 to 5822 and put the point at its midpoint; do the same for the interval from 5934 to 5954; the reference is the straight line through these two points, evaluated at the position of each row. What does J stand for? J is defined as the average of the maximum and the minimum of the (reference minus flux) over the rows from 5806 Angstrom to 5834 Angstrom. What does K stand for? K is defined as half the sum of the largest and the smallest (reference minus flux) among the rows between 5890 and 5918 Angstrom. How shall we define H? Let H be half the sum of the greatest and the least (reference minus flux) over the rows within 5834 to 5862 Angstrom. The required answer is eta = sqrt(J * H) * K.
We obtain -1.4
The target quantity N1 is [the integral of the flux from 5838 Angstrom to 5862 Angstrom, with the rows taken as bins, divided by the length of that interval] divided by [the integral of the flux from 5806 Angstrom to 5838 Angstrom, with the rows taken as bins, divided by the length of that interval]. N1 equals 0.97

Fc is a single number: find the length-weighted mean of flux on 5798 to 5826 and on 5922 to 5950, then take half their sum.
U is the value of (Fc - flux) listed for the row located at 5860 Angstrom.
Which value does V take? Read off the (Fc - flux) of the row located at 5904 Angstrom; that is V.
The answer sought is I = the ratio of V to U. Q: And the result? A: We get 2.0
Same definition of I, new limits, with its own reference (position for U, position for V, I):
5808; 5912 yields -0.5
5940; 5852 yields -6.4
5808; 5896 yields -2.0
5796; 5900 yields 0.8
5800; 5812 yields -0.1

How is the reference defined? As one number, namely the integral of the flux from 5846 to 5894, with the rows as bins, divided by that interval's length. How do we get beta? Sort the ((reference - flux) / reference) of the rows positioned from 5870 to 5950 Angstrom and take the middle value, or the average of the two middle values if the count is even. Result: 0.06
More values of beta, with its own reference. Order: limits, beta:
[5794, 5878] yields 0.00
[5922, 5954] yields 0.09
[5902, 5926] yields -0.01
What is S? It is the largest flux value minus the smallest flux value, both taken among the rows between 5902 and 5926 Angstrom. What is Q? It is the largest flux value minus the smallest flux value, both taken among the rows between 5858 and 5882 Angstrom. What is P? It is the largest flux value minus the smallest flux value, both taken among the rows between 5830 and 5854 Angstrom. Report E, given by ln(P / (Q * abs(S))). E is -1.4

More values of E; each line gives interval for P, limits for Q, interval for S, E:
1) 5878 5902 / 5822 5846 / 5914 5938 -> -2.2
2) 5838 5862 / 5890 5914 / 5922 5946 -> -1.9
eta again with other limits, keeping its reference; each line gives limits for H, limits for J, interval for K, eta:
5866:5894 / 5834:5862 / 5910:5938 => -1.8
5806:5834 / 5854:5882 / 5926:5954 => 0.4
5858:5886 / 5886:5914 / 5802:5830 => -4.5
